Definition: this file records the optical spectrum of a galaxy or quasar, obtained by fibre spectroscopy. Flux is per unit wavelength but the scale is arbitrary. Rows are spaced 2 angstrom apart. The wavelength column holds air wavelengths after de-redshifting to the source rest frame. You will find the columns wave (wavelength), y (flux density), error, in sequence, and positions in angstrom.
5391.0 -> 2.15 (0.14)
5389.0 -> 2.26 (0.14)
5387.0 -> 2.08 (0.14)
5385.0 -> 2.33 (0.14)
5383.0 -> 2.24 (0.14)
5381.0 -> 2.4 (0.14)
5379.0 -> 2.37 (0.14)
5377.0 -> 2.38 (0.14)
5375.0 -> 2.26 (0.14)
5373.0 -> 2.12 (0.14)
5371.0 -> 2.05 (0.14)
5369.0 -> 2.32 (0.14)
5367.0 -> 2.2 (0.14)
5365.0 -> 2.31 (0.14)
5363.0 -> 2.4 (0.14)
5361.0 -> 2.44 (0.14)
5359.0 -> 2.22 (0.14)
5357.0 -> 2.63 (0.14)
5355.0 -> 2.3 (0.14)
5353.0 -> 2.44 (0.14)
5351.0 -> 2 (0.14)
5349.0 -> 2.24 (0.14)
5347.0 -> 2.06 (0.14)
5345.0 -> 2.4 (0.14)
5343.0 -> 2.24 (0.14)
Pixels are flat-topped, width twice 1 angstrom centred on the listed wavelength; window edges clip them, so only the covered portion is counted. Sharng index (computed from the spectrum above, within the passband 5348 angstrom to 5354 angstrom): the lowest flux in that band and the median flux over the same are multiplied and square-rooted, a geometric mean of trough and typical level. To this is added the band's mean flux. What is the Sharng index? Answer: 4.34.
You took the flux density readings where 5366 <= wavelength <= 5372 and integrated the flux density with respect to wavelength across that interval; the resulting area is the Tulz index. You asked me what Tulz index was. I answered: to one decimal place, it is 13.1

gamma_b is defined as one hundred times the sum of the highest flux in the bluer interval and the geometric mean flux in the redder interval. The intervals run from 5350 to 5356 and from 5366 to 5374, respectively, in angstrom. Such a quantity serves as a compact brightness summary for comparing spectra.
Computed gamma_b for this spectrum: 461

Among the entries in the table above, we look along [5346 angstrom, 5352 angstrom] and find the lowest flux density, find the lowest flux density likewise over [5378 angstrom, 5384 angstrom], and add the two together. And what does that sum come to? 4.24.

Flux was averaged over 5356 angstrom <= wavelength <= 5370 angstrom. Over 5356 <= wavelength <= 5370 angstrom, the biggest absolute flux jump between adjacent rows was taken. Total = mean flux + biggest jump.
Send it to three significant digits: 2.77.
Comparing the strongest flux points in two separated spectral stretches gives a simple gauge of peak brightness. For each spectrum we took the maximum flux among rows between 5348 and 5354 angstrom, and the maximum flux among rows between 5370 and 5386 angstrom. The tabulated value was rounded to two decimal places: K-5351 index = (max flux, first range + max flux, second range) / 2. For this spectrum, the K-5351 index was 2.42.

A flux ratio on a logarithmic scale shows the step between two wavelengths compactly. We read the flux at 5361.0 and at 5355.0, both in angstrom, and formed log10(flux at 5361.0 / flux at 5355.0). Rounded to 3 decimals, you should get 0.026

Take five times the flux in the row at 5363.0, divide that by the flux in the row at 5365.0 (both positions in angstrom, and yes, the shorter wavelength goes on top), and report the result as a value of 5.2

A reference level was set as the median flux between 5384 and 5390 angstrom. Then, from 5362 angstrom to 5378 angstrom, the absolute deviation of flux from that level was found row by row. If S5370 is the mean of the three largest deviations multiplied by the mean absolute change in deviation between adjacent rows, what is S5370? 0.01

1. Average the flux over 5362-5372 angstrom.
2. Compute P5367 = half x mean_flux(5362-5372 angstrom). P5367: 1.13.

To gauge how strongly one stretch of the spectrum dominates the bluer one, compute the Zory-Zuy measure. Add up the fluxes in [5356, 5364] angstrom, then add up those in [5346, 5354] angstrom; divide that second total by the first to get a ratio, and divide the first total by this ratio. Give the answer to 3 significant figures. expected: 10.7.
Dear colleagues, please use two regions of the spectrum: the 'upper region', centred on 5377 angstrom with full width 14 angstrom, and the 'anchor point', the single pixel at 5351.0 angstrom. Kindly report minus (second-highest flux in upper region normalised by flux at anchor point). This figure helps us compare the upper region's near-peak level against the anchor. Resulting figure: -1.19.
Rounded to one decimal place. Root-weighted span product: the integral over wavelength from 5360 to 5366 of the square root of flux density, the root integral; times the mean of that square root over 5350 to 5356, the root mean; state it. 13.9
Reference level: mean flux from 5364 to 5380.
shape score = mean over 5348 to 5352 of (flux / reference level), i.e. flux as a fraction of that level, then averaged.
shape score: 0.94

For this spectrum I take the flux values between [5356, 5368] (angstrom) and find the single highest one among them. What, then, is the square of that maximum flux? 6.92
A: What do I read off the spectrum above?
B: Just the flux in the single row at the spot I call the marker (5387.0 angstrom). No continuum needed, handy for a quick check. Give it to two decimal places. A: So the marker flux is 2.08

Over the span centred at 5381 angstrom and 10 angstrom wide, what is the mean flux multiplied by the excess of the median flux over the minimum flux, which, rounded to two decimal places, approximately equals 0.30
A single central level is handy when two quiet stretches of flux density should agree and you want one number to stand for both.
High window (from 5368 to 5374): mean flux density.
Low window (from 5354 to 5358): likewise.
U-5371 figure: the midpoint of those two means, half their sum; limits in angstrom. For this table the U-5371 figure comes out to 2.31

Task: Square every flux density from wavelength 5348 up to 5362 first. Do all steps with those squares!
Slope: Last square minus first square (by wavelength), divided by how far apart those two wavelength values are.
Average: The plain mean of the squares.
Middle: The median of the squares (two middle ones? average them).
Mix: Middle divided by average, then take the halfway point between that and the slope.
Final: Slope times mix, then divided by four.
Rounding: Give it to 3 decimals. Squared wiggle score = 0.010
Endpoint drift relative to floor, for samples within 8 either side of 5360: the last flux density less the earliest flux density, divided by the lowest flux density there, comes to -0.109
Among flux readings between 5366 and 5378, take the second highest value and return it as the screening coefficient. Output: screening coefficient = 2.32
